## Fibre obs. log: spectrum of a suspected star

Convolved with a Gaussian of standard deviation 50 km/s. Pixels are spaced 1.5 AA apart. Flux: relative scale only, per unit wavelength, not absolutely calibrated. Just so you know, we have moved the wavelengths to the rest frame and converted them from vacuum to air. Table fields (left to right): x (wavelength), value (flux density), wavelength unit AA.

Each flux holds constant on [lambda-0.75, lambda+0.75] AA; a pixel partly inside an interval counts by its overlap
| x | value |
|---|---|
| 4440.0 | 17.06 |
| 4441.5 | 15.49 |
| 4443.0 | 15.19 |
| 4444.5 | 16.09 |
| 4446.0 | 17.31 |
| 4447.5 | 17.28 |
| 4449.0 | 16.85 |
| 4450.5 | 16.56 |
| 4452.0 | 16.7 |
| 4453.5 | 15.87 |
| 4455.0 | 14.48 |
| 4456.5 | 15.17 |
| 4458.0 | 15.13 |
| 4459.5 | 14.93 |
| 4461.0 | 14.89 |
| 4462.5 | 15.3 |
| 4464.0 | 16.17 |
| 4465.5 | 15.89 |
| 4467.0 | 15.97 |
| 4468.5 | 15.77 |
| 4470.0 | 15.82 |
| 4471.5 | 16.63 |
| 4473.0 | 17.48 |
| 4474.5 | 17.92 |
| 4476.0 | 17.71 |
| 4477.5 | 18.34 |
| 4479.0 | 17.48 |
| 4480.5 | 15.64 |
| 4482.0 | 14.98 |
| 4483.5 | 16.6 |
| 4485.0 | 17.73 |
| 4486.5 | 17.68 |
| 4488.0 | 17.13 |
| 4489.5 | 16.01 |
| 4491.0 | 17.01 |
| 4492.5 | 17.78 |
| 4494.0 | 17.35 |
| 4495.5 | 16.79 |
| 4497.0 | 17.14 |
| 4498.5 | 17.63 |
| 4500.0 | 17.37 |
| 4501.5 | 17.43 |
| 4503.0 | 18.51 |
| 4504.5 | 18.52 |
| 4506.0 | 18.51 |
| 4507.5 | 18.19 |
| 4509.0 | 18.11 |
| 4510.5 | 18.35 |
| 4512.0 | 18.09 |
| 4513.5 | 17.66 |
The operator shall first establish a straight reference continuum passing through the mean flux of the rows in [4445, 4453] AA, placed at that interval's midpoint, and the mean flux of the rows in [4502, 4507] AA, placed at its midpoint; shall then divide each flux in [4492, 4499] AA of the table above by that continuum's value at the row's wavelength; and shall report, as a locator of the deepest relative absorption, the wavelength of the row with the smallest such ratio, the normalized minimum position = 4495.5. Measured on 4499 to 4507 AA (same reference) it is 4500.0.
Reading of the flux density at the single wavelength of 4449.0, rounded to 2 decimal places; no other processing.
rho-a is 16.85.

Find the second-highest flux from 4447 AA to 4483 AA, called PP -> 17.92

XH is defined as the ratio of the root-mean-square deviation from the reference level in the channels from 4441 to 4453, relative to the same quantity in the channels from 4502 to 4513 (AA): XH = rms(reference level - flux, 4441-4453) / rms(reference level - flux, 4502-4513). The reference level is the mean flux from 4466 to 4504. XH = 0.73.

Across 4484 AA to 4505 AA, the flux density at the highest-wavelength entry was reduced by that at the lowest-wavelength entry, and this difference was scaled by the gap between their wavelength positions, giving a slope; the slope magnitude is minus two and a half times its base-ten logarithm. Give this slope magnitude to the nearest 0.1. 3.5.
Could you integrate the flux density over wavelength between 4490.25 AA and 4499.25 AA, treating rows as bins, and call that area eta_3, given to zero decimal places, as 156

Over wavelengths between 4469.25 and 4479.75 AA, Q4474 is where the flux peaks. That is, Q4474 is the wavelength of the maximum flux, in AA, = 4477.5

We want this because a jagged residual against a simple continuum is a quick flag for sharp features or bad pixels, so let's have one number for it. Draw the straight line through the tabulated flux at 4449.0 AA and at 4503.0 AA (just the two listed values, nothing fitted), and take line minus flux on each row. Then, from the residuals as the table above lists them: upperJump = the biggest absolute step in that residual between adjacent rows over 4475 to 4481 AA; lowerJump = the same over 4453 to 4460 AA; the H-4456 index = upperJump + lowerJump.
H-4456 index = 3.3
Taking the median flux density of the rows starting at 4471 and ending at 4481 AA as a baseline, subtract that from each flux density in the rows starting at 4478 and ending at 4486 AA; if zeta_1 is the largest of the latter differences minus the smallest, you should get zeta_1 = 2.75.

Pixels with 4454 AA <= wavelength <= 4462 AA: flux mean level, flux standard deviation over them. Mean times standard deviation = 4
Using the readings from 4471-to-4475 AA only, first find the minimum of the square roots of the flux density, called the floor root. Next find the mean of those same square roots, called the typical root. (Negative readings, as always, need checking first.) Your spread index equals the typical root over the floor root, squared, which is 1.04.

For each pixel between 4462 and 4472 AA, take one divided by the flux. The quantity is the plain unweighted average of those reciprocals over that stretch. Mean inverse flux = 0.0628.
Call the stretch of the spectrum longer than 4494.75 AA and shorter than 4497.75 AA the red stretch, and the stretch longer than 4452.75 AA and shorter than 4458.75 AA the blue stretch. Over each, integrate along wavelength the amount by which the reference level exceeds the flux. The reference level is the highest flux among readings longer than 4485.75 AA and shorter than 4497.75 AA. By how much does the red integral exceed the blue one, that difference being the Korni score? -13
